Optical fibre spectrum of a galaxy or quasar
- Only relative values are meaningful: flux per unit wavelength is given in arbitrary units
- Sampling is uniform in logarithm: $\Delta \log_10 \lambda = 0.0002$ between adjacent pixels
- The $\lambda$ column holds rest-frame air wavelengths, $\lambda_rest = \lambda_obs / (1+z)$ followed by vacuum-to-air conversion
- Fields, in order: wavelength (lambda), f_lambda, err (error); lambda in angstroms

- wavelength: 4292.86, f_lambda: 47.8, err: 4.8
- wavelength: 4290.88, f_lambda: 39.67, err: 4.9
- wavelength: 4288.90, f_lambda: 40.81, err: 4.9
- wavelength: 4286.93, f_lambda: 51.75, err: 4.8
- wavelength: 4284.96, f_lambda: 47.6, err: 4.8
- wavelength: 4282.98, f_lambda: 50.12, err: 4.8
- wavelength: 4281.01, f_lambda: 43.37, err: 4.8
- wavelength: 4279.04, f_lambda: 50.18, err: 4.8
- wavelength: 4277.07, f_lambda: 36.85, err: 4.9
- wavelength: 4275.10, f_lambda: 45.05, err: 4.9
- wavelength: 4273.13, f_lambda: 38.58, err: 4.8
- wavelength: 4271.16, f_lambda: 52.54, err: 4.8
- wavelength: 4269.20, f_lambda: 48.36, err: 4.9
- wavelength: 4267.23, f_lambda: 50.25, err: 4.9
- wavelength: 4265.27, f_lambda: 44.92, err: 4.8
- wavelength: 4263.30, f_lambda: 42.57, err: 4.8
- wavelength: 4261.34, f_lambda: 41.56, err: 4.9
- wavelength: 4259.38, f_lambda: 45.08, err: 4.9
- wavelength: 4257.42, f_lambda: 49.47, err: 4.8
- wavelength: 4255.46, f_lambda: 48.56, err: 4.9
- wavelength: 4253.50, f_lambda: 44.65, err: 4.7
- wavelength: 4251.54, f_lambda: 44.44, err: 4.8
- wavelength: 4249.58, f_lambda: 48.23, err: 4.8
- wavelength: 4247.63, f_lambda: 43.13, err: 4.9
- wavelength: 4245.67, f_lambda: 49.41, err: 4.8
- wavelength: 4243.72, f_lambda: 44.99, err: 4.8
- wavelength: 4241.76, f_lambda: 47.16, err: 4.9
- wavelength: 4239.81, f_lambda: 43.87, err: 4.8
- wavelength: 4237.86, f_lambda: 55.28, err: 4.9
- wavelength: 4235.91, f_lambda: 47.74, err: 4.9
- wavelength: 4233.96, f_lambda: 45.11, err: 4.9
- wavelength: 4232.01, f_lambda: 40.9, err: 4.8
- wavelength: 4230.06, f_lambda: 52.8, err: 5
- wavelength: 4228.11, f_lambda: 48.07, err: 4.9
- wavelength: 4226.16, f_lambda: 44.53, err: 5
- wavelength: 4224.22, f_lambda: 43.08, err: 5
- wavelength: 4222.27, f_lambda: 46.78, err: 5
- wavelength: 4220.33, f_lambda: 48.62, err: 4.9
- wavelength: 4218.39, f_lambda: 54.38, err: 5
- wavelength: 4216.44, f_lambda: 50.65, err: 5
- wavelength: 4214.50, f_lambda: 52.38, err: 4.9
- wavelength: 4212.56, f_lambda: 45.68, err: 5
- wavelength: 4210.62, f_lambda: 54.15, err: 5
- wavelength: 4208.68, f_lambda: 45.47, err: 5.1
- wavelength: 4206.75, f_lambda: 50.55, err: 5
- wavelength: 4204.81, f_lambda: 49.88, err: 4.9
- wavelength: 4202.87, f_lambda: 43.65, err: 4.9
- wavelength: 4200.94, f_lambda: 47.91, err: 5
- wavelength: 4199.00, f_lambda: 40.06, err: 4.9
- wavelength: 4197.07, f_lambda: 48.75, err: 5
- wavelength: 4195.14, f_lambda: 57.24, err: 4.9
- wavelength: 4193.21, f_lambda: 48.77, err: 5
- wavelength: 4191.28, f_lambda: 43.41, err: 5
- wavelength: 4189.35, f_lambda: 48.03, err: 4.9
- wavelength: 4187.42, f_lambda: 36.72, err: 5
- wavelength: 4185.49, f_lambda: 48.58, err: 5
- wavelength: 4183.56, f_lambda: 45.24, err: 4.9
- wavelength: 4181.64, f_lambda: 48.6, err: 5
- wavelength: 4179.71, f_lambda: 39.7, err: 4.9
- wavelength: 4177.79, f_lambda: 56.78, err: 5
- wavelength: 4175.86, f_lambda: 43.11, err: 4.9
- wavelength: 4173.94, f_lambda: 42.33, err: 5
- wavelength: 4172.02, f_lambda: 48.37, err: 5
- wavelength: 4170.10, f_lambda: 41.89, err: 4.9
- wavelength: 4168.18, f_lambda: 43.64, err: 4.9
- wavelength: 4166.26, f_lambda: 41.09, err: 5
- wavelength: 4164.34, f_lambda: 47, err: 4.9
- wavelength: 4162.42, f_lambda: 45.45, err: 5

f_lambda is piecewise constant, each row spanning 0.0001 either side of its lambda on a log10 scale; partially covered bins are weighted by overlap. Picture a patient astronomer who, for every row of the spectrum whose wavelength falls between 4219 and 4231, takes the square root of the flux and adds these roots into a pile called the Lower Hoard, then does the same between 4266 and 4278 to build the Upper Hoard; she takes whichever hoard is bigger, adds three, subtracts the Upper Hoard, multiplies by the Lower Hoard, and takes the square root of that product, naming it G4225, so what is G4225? 12.8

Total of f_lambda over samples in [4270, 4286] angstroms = 364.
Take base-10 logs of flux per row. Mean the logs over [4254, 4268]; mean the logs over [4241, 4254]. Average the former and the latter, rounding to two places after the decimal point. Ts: 1.66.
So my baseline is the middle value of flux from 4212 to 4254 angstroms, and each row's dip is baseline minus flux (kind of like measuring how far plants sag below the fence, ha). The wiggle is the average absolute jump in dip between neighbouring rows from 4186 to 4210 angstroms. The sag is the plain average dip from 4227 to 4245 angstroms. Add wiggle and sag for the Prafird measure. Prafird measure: 6.1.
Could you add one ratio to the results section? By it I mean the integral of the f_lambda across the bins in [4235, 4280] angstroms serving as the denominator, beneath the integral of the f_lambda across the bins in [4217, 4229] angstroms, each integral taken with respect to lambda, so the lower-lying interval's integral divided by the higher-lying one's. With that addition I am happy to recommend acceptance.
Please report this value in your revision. 0.3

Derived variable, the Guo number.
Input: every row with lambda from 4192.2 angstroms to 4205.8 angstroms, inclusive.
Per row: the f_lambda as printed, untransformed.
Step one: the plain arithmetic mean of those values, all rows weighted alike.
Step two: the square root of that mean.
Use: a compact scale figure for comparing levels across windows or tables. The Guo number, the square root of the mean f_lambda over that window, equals 6.93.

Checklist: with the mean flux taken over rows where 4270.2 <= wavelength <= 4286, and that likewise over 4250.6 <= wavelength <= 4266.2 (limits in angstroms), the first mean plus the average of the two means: 90.9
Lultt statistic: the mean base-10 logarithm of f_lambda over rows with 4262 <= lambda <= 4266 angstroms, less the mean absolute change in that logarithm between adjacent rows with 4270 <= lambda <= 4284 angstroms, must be 1.55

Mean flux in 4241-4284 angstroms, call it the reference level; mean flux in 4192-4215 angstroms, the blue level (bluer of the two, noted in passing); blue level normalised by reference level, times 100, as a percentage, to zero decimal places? 106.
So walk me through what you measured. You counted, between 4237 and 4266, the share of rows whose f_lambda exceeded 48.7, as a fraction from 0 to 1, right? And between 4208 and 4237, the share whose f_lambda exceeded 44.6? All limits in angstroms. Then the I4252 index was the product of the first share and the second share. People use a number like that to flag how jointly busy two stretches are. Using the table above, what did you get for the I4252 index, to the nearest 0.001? 0.160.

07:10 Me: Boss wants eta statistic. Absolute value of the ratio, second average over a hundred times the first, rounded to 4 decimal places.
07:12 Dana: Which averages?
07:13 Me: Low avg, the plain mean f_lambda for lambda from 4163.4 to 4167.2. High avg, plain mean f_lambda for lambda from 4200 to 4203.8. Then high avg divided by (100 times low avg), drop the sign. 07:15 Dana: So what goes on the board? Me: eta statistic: 0.0104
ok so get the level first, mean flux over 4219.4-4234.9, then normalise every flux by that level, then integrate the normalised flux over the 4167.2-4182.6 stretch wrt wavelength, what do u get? 15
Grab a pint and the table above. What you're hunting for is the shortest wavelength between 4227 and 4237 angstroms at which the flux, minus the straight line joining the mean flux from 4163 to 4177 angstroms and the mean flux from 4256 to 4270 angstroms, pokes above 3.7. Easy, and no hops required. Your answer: 4230.06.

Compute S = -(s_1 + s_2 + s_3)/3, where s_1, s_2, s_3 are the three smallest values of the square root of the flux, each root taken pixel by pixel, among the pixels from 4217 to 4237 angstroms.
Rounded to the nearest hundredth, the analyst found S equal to -6.54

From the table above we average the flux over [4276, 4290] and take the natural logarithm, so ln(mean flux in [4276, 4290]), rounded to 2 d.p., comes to 3.82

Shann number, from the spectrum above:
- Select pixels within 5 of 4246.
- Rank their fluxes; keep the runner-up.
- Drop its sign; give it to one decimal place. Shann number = 48.2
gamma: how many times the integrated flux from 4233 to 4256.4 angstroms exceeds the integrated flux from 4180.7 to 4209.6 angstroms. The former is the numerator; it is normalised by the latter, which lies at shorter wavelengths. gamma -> 0.81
